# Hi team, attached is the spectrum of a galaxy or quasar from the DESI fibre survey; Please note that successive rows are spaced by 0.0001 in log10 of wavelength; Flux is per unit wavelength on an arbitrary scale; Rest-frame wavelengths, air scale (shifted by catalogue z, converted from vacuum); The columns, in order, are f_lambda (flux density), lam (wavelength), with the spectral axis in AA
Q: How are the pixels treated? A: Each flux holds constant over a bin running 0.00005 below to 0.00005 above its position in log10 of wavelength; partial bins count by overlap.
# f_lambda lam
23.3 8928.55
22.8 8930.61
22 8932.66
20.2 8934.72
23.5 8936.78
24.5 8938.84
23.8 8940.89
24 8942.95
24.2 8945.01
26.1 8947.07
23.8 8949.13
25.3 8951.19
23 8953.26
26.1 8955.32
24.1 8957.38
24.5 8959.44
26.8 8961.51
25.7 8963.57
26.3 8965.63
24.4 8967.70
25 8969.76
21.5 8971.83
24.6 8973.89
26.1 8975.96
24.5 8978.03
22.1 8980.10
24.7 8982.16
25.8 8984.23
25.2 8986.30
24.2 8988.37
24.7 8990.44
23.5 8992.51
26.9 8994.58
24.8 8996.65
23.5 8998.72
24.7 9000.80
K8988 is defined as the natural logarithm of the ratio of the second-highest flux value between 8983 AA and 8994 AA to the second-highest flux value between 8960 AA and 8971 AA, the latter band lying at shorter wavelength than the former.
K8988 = -0.04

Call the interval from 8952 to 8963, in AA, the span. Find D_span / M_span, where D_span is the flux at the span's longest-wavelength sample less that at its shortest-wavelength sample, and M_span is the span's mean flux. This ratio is 0.15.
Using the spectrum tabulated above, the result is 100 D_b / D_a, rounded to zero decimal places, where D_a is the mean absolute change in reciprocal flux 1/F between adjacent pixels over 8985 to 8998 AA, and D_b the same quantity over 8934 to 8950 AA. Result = 95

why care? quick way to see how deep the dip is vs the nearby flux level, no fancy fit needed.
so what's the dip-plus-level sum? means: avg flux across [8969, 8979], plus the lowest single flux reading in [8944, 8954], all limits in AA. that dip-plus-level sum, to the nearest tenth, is 47.3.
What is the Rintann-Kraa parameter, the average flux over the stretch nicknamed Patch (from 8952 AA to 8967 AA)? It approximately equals 25.2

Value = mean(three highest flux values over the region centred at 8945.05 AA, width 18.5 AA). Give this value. 25.30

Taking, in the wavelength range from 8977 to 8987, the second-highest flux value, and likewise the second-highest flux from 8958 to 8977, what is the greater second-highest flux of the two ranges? 26.3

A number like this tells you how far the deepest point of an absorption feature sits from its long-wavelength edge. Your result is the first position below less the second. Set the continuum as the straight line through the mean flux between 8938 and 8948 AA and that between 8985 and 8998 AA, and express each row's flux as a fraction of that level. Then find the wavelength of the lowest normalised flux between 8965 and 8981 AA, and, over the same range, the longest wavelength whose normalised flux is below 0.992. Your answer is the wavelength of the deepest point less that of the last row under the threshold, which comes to -8.3 AA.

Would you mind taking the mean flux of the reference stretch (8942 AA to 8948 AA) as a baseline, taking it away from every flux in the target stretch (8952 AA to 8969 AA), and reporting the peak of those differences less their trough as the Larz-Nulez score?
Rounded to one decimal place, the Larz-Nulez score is 3.8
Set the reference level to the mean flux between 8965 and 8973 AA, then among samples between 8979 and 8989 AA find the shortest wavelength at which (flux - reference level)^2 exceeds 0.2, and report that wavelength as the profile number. 8980.10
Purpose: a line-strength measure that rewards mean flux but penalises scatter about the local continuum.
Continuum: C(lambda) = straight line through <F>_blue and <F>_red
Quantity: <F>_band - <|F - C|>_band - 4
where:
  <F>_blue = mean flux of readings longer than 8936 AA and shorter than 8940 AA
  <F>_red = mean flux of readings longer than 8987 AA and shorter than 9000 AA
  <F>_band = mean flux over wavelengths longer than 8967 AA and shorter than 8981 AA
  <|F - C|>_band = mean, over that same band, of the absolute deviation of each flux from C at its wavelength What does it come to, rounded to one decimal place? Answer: 18.9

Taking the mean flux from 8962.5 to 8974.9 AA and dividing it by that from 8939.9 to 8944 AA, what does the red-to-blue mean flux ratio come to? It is 1.03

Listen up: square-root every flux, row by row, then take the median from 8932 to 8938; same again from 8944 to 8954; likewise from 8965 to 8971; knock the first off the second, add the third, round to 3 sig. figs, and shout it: 5.23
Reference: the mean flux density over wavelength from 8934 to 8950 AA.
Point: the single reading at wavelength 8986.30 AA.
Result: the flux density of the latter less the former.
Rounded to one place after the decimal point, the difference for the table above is 1.4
